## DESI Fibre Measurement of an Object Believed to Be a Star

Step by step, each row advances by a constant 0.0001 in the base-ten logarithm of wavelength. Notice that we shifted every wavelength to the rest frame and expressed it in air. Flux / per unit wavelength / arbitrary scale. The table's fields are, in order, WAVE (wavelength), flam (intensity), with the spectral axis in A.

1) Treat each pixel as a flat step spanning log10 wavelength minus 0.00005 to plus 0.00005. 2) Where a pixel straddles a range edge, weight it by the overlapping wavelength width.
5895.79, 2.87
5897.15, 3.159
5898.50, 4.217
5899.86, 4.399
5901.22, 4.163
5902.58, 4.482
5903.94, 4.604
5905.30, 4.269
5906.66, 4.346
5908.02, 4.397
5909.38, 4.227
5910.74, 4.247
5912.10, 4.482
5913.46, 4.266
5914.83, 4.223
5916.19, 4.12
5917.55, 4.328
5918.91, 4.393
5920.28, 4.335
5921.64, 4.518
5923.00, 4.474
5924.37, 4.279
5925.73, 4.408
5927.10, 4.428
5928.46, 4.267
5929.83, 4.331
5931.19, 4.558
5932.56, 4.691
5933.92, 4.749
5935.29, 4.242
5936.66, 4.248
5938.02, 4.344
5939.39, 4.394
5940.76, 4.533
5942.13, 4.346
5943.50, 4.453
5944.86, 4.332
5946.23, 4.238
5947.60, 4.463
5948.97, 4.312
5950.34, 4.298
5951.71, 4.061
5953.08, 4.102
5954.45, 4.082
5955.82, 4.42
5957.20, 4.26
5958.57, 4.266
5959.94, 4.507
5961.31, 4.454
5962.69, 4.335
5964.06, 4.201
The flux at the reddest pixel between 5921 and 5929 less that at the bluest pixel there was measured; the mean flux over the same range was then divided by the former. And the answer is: -18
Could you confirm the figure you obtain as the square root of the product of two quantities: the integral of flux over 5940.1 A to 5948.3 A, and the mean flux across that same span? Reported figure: 12.6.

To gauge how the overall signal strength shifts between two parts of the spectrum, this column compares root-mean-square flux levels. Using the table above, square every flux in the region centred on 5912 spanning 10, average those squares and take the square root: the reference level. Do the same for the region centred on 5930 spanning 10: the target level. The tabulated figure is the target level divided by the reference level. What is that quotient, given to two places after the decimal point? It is 1.05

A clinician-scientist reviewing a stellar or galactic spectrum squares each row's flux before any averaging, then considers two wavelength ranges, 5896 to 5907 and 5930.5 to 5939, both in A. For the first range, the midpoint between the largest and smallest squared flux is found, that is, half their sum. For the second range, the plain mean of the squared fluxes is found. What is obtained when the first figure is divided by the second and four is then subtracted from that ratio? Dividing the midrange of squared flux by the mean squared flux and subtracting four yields -3.22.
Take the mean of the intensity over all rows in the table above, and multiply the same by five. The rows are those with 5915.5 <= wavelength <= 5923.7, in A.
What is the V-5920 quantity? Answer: 21.8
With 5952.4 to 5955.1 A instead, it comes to 20.5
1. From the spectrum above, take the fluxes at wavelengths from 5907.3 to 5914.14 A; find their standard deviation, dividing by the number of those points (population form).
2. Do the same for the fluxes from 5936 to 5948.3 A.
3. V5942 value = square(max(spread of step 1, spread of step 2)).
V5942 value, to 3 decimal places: 0.010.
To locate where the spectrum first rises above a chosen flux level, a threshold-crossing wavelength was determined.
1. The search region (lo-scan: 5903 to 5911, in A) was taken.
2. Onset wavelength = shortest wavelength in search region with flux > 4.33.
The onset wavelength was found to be 5903.94 A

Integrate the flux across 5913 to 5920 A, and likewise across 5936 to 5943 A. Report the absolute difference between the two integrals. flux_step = 0.8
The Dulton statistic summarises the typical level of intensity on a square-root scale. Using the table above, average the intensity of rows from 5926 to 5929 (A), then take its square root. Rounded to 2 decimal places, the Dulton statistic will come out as 2.09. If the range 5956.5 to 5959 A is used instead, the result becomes 2.06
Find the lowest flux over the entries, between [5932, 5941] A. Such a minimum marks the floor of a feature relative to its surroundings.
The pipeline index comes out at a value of 4.242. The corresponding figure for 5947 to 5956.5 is 4.061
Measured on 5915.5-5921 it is 4.12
